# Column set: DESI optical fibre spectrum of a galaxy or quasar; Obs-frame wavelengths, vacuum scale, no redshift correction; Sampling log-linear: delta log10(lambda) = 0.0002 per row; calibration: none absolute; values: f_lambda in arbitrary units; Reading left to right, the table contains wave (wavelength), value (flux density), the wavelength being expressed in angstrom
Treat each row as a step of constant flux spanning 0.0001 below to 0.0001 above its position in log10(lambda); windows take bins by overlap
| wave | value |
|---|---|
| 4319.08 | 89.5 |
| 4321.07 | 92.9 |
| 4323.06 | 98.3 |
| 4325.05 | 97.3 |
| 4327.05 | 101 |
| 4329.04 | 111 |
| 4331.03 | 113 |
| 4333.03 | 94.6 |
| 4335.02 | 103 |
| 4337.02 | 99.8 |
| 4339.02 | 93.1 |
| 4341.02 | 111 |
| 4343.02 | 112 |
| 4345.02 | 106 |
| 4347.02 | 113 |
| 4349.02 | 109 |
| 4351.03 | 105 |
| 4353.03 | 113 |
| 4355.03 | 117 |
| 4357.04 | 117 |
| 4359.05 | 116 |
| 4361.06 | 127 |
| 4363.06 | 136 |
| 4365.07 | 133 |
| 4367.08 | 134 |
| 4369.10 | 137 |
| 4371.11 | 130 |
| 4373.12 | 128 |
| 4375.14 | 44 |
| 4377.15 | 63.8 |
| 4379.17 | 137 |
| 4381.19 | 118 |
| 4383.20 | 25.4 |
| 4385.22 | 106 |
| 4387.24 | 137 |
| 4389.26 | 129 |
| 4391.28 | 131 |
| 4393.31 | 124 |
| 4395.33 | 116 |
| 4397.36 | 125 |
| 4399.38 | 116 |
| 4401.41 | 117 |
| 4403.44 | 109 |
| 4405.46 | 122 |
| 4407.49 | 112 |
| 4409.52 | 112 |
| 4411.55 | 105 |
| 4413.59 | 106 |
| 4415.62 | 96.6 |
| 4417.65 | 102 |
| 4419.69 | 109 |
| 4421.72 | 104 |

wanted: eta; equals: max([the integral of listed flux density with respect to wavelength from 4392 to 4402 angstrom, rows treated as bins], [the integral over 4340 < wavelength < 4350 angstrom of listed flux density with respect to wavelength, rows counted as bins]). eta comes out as 1200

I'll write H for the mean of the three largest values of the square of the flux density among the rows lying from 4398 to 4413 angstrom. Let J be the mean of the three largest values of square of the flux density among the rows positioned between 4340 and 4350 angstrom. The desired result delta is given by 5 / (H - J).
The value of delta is 0.003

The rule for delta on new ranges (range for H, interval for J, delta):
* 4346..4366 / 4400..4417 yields 0.001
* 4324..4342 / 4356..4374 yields -0.001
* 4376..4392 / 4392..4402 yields 0.001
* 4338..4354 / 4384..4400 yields -0.001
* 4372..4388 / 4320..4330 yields 0.001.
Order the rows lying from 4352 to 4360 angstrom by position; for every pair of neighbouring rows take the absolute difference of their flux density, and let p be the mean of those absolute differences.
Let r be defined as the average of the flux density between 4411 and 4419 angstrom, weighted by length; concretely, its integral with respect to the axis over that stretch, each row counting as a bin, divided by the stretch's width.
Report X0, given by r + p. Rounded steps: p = 2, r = 102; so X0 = 104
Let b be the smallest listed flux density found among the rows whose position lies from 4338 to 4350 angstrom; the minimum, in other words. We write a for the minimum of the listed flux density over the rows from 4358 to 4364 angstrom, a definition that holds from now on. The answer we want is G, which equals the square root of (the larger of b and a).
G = 10.8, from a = 116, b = 93.1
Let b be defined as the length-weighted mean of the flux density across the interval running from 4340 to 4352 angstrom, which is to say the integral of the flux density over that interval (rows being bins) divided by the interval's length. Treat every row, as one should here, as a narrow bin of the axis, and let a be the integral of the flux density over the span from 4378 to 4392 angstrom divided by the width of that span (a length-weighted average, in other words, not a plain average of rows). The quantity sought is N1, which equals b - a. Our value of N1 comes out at -2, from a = 111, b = 109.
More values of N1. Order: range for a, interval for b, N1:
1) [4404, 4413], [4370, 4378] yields -20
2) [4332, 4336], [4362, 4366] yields 36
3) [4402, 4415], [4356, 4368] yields 16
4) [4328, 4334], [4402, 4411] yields 7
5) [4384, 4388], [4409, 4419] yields -11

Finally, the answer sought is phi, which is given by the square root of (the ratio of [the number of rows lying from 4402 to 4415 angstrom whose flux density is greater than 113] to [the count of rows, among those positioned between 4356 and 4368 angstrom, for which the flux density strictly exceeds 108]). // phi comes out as 0.4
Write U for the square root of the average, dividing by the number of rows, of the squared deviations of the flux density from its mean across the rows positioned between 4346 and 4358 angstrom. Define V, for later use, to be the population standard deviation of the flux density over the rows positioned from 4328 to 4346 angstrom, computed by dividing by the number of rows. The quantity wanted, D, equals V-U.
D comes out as 3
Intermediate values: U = 4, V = 7.2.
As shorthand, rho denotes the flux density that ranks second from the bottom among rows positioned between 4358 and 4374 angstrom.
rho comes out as 127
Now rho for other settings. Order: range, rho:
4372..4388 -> 44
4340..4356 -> 106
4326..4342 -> 94.6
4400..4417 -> 105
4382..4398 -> 106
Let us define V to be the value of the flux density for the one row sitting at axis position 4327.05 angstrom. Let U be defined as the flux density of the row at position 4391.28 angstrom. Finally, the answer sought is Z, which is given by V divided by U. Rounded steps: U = 131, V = 101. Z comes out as 0.8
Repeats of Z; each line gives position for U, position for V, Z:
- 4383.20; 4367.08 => 5.3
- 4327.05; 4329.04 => 1.1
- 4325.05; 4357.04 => 1.2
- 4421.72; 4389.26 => 1.2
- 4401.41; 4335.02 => 0.9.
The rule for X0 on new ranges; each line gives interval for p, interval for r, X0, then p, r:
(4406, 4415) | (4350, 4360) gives 116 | 3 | 114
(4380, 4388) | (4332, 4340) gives 166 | 68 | 98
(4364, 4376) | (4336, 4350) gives 126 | 19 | 106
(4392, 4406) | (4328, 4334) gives 114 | 8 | 106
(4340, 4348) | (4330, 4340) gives 105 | 5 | 101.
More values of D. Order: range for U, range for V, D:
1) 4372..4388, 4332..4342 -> -35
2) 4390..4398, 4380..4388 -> 37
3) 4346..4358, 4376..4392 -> 34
